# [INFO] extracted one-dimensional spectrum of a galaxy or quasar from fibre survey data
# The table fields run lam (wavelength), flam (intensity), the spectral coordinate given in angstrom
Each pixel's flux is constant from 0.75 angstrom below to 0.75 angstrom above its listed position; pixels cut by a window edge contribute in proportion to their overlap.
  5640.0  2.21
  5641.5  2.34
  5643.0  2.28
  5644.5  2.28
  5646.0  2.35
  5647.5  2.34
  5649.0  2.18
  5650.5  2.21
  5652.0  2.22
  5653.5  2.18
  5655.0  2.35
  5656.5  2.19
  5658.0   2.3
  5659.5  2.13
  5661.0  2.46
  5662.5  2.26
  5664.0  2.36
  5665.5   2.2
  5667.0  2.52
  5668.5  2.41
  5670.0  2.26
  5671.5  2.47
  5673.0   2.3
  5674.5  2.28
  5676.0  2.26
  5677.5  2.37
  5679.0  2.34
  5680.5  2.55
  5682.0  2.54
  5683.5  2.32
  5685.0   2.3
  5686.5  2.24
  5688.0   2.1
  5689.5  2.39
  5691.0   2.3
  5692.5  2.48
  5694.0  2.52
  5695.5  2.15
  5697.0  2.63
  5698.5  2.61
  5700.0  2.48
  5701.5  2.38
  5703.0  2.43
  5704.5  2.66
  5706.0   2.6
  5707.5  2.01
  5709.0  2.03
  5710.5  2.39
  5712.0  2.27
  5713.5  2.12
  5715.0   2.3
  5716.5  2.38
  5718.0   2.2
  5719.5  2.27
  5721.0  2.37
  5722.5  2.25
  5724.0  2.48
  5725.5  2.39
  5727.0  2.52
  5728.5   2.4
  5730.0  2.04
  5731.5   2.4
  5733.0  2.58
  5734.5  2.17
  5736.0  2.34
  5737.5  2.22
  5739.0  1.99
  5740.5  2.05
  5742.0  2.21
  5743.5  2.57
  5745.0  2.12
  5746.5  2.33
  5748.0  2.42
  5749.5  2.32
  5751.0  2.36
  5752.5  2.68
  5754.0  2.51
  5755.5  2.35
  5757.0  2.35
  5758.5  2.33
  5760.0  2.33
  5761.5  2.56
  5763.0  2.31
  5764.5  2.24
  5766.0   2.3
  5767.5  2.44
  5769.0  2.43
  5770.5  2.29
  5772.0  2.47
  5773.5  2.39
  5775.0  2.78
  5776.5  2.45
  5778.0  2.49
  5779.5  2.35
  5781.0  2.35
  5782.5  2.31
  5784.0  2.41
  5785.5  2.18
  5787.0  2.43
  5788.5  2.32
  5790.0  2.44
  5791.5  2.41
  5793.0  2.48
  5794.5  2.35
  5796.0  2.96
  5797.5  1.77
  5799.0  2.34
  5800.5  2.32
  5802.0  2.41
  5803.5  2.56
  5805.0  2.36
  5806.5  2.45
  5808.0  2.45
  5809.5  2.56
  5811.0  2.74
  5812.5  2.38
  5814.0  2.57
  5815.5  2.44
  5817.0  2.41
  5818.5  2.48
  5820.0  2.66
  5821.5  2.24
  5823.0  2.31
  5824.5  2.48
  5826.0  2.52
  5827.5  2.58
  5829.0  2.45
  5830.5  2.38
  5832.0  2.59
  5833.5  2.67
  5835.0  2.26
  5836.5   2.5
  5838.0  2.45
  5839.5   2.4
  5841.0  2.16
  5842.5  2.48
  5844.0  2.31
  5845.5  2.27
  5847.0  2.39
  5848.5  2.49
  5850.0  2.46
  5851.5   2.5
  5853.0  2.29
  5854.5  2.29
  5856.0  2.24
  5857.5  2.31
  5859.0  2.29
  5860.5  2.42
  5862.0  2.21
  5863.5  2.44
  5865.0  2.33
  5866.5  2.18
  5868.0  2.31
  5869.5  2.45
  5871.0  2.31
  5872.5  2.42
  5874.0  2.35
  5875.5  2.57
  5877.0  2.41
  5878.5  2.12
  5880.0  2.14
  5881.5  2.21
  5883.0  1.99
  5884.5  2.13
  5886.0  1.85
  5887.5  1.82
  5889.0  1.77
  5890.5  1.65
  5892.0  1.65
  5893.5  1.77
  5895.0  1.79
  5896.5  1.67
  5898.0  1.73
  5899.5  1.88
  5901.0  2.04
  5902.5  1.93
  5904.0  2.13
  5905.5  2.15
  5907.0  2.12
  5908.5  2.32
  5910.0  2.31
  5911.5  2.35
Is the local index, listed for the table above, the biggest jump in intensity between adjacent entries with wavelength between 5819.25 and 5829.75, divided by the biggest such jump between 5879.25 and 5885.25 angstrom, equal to 1.91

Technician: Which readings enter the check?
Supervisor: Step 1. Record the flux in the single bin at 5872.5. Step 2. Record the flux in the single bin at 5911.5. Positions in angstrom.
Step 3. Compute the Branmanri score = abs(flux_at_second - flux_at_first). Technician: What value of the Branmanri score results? 0.07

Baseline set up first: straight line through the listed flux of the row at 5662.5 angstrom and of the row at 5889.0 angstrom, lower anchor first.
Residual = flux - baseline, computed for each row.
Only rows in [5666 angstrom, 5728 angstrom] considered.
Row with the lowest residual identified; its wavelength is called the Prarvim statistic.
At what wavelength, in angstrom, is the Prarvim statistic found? 5707.5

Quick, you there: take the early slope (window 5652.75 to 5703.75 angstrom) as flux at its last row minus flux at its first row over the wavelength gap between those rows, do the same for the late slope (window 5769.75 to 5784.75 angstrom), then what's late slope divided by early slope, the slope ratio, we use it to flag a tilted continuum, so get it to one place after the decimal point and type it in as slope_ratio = 1.8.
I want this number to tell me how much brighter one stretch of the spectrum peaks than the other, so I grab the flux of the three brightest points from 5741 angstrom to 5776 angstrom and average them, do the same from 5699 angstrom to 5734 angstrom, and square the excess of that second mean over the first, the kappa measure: 0.0040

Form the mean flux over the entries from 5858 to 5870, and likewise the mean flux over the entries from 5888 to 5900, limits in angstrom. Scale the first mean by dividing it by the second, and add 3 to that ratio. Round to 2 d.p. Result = 4.34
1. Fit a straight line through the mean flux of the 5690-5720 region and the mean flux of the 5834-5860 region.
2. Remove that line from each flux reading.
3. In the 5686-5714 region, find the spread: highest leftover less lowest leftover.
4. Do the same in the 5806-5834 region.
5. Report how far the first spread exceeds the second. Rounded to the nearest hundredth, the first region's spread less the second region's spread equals 0.15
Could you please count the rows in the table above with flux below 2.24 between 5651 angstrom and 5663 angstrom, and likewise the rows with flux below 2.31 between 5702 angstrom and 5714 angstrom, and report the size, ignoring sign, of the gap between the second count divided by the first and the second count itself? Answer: 3.0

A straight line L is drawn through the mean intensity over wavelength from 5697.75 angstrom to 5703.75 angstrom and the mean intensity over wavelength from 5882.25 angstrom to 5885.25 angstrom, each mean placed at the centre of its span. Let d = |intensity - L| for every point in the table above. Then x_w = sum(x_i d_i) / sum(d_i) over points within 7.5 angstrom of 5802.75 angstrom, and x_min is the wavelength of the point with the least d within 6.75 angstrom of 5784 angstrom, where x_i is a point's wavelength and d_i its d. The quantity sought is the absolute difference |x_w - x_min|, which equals 19.1 angstrom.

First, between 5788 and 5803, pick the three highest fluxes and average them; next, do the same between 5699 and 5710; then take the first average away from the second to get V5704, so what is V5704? 0.0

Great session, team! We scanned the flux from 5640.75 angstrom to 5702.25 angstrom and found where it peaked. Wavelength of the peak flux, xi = 5697.0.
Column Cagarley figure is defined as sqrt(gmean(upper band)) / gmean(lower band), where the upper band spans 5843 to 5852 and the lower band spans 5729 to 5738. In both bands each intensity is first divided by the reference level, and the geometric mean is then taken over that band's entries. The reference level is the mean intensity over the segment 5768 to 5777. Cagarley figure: 1.07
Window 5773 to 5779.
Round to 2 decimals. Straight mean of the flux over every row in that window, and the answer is 2.53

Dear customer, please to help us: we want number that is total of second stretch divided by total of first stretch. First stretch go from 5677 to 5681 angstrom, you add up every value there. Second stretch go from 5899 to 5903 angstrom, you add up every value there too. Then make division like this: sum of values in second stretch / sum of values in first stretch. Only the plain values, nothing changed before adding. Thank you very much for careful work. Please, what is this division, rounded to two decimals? 0.81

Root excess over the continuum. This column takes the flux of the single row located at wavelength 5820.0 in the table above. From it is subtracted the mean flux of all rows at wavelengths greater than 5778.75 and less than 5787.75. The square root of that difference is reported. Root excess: 0.57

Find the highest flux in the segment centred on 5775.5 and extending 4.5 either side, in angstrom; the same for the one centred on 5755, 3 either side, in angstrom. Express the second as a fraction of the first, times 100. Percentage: 96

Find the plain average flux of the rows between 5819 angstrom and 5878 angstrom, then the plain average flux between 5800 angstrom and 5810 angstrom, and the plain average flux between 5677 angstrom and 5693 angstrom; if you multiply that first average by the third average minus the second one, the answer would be -0.21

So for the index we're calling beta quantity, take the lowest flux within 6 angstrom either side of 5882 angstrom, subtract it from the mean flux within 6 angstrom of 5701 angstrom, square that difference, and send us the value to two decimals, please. 0.45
